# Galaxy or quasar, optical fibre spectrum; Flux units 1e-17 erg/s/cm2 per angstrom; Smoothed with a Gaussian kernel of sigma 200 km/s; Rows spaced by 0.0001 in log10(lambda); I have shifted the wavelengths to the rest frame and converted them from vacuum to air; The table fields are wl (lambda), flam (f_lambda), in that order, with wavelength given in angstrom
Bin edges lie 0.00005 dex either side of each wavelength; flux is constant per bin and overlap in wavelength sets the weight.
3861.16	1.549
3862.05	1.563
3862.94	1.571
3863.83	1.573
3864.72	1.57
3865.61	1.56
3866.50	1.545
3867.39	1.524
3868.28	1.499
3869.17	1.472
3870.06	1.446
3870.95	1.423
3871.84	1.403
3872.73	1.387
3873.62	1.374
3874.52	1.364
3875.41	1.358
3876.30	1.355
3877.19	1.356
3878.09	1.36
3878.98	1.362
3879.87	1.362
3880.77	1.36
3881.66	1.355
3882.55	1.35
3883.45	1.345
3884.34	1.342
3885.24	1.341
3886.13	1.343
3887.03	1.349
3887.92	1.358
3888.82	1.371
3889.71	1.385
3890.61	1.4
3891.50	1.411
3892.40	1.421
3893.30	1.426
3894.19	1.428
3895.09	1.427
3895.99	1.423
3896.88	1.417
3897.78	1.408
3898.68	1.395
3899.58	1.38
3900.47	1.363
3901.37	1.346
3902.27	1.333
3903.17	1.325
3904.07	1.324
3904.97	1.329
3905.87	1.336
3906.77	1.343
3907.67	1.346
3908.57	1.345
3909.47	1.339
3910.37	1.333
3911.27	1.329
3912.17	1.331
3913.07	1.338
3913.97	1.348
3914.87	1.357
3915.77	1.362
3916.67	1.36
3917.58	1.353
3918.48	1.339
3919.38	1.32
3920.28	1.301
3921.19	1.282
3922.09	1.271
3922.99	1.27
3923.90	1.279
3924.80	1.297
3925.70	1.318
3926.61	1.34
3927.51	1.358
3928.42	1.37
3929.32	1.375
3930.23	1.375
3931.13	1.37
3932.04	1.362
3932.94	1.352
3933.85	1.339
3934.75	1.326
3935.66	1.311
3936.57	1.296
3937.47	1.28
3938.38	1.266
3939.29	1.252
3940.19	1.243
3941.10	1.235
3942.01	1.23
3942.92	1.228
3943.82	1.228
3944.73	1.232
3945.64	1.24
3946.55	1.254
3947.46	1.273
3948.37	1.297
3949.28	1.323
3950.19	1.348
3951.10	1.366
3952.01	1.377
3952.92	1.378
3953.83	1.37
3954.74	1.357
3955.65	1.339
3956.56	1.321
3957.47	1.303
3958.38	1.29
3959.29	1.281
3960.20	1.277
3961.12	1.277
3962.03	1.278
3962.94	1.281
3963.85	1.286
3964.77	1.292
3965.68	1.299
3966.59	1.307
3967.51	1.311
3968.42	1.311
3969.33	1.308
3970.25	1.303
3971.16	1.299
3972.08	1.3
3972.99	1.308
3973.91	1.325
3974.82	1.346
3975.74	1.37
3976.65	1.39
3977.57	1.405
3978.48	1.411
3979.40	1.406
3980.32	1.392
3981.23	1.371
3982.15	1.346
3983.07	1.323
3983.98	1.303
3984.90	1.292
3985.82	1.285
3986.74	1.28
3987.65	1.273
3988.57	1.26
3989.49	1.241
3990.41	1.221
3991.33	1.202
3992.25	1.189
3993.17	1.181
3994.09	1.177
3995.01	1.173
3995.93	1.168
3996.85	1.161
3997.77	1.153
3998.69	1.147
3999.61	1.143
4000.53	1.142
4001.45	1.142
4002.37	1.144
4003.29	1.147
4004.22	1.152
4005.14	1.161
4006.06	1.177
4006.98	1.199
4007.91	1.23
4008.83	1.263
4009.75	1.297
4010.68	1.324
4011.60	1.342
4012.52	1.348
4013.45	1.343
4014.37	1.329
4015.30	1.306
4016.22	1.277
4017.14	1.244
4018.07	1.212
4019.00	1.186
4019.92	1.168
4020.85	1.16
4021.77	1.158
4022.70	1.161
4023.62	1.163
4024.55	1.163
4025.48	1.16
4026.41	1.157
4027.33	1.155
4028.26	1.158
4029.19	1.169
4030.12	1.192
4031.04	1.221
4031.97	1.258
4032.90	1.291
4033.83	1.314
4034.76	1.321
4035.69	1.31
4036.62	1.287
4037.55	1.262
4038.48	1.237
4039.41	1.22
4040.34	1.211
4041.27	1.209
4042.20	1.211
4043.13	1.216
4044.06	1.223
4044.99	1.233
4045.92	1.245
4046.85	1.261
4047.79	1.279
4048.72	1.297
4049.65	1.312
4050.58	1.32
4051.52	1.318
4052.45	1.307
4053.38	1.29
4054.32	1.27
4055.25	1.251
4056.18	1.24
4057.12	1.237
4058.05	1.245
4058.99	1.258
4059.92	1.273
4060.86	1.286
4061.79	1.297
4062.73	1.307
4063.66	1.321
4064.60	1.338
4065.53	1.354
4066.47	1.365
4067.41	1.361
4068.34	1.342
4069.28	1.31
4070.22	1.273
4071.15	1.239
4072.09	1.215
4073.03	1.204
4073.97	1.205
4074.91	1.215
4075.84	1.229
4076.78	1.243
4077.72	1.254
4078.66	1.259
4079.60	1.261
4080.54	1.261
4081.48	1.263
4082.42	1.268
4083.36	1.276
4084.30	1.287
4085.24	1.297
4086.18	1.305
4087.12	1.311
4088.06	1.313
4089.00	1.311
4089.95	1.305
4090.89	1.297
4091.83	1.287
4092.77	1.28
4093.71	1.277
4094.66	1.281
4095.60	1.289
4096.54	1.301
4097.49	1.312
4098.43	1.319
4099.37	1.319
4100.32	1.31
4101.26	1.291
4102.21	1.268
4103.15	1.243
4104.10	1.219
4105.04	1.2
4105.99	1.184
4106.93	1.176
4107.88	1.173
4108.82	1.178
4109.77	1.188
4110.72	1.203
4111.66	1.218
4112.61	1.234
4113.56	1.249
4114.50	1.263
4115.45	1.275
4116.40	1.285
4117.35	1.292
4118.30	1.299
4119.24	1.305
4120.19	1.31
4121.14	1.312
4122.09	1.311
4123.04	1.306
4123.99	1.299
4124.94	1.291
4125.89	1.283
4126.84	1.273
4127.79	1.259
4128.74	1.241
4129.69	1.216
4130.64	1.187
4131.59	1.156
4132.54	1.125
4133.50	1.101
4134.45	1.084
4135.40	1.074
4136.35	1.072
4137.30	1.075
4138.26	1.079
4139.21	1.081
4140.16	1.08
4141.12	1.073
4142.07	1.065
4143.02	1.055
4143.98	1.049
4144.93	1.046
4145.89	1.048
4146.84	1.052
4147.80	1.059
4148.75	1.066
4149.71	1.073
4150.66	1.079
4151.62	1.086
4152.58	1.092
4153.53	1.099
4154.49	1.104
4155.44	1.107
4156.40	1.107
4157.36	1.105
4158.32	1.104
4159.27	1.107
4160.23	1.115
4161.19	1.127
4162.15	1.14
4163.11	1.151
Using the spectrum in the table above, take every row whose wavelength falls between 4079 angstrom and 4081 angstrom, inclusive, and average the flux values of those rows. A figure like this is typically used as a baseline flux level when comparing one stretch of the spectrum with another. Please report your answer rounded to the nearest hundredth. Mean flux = 1.26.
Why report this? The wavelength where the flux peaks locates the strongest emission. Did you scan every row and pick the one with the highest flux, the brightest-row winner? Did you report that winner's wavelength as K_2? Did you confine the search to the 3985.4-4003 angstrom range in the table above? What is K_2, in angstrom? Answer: 3985.82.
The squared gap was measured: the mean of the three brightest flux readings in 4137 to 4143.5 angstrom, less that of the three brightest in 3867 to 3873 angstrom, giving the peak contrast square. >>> 0.175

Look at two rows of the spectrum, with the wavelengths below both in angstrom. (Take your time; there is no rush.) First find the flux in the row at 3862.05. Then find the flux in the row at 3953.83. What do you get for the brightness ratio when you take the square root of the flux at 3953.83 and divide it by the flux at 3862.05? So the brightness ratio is 0.75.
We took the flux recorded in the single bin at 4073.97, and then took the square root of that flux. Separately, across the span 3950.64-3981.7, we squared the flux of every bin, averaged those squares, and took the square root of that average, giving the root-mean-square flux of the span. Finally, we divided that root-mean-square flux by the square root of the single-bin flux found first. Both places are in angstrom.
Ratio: 1.21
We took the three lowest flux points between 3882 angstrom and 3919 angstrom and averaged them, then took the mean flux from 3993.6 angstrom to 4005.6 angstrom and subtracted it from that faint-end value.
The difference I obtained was 0.17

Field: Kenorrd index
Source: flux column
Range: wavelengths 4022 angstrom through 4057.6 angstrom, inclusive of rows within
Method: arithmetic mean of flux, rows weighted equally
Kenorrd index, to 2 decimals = 1.24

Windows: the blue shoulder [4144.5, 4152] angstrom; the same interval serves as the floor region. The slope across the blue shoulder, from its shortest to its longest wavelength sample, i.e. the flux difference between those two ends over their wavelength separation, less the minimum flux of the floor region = -1.04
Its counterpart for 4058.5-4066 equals -1.24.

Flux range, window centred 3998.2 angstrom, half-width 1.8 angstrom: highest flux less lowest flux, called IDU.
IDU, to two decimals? 0.02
